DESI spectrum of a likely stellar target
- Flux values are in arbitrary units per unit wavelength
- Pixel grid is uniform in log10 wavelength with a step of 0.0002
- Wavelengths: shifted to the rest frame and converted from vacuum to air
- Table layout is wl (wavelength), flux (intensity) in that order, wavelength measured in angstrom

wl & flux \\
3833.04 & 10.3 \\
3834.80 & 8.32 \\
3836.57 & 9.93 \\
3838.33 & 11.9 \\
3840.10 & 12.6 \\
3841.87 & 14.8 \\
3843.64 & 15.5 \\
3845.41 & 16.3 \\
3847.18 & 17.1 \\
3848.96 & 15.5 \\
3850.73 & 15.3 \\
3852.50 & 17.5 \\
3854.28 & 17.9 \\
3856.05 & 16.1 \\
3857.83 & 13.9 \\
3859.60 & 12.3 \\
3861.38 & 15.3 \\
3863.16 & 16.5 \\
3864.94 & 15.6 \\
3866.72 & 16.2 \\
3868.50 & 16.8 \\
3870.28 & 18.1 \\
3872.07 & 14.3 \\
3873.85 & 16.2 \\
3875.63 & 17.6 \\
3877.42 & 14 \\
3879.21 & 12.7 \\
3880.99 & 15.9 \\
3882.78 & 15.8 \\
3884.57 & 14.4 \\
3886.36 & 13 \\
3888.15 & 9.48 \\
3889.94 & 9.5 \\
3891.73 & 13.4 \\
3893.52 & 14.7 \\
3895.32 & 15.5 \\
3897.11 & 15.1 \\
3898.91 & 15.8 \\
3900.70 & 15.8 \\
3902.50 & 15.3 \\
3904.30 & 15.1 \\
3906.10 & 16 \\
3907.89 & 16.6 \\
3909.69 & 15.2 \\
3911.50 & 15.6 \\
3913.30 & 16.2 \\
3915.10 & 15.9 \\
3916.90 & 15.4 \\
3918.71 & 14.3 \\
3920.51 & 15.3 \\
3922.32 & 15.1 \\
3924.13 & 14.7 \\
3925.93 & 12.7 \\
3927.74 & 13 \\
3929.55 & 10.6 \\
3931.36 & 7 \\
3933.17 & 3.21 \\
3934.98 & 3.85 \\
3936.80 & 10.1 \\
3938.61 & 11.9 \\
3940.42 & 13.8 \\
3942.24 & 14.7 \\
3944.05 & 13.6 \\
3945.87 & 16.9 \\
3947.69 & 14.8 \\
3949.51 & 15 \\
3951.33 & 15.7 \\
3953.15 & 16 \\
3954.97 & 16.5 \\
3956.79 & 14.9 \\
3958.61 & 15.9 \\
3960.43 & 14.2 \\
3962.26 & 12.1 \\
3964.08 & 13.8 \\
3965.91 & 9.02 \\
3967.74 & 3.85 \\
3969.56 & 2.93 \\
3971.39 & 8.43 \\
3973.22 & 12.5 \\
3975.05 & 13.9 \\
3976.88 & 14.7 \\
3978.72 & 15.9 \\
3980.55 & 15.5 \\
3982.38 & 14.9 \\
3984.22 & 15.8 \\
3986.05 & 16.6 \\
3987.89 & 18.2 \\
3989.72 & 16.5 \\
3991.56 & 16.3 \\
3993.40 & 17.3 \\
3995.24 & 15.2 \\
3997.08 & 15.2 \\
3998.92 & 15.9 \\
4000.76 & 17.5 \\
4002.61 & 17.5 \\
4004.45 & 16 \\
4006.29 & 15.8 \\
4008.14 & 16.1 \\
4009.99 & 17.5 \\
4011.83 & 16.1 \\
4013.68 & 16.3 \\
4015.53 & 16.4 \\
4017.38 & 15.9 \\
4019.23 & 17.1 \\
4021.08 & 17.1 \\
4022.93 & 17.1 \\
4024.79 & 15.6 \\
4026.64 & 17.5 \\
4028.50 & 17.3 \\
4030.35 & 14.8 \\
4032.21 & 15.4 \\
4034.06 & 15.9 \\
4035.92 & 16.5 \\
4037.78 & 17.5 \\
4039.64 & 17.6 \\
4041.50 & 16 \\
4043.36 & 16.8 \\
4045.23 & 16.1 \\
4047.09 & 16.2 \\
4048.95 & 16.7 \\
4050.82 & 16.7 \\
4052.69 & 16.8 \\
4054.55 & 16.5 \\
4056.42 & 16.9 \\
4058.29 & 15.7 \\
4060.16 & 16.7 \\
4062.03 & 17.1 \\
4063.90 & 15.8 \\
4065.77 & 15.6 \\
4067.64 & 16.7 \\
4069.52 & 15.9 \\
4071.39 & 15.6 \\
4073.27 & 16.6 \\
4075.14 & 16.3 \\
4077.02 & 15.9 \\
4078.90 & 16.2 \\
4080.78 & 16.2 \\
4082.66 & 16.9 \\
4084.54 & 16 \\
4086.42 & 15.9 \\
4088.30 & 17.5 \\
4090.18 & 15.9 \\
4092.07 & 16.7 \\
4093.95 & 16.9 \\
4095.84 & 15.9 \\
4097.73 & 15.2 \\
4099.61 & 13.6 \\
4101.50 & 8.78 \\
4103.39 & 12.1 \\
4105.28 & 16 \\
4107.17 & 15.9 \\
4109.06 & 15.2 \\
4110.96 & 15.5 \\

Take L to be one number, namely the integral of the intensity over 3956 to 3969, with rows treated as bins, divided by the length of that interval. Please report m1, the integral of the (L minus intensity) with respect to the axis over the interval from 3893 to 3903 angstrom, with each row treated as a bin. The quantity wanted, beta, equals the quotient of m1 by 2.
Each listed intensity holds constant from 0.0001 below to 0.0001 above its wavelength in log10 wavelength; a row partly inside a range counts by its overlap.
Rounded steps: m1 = -37.0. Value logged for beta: -18.5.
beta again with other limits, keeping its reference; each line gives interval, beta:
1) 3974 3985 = -18.6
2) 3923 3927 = -4.1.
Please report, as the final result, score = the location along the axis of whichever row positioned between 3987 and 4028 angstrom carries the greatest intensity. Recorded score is 3987.89 angstrom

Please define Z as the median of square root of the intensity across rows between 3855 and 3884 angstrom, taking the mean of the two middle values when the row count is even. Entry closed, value 3.98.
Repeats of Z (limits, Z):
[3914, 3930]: 3.83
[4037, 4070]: 4.09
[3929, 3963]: 3.77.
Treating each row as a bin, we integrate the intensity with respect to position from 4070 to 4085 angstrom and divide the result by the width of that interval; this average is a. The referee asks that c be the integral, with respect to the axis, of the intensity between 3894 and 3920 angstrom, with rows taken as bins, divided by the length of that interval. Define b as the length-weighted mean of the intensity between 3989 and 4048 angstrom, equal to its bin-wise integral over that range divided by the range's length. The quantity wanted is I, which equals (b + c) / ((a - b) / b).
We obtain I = -2323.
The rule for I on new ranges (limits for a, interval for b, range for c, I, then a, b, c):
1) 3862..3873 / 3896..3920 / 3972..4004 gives 735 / 16.2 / 15.6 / 15.8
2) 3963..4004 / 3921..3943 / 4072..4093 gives 98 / 14.0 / 10.9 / 16.4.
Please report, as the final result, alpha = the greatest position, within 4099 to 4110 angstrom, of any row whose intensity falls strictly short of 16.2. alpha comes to 4109.06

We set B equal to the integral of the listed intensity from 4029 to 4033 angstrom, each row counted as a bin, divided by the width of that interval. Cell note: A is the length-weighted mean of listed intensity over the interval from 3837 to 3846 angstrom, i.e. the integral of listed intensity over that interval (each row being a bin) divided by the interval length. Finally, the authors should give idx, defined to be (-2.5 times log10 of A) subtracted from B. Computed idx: 18.2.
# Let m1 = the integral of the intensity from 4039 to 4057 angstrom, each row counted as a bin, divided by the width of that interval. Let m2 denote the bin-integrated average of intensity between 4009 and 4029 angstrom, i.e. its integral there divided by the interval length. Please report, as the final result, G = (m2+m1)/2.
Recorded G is 16.7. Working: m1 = 16.6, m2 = 17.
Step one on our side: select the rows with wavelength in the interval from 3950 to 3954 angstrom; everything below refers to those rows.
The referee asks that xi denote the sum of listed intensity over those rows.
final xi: 31.7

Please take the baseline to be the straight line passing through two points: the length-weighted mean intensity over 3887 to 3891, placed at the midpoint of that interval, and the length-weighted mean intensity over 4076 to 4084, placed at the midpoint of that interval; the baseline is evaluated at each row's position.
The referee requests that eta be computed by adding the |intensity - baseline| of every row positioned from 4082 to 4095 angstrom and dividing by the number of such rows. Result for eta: 0.5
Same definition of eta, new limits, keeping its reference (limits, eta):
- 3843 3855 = 7.9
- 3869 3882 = 6.1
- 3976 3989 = 2.9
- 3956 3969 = 3.2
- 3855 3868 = 6.2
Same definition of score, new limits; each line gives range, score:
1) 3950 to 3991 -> 3987.89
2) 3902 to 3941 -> 3907.89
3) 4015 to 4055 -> 4039.64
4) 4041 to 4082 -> 4062.03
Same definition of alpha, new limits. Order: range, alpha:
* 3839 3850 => 3848.96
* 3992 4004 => 3998.92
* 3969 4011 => 4008.14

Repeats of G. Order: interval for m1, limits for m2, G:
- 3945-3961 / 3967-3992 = 14.4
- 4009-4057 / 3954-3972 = 13.9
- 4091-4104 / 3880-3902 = 14.1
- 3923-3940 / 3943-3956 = 12.7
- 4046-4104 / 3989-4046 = 16.2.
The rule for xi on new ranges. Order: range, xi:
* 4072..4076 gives 32.9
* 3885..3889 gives 22.5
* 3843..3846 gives 31.8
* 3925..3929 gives 25.7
